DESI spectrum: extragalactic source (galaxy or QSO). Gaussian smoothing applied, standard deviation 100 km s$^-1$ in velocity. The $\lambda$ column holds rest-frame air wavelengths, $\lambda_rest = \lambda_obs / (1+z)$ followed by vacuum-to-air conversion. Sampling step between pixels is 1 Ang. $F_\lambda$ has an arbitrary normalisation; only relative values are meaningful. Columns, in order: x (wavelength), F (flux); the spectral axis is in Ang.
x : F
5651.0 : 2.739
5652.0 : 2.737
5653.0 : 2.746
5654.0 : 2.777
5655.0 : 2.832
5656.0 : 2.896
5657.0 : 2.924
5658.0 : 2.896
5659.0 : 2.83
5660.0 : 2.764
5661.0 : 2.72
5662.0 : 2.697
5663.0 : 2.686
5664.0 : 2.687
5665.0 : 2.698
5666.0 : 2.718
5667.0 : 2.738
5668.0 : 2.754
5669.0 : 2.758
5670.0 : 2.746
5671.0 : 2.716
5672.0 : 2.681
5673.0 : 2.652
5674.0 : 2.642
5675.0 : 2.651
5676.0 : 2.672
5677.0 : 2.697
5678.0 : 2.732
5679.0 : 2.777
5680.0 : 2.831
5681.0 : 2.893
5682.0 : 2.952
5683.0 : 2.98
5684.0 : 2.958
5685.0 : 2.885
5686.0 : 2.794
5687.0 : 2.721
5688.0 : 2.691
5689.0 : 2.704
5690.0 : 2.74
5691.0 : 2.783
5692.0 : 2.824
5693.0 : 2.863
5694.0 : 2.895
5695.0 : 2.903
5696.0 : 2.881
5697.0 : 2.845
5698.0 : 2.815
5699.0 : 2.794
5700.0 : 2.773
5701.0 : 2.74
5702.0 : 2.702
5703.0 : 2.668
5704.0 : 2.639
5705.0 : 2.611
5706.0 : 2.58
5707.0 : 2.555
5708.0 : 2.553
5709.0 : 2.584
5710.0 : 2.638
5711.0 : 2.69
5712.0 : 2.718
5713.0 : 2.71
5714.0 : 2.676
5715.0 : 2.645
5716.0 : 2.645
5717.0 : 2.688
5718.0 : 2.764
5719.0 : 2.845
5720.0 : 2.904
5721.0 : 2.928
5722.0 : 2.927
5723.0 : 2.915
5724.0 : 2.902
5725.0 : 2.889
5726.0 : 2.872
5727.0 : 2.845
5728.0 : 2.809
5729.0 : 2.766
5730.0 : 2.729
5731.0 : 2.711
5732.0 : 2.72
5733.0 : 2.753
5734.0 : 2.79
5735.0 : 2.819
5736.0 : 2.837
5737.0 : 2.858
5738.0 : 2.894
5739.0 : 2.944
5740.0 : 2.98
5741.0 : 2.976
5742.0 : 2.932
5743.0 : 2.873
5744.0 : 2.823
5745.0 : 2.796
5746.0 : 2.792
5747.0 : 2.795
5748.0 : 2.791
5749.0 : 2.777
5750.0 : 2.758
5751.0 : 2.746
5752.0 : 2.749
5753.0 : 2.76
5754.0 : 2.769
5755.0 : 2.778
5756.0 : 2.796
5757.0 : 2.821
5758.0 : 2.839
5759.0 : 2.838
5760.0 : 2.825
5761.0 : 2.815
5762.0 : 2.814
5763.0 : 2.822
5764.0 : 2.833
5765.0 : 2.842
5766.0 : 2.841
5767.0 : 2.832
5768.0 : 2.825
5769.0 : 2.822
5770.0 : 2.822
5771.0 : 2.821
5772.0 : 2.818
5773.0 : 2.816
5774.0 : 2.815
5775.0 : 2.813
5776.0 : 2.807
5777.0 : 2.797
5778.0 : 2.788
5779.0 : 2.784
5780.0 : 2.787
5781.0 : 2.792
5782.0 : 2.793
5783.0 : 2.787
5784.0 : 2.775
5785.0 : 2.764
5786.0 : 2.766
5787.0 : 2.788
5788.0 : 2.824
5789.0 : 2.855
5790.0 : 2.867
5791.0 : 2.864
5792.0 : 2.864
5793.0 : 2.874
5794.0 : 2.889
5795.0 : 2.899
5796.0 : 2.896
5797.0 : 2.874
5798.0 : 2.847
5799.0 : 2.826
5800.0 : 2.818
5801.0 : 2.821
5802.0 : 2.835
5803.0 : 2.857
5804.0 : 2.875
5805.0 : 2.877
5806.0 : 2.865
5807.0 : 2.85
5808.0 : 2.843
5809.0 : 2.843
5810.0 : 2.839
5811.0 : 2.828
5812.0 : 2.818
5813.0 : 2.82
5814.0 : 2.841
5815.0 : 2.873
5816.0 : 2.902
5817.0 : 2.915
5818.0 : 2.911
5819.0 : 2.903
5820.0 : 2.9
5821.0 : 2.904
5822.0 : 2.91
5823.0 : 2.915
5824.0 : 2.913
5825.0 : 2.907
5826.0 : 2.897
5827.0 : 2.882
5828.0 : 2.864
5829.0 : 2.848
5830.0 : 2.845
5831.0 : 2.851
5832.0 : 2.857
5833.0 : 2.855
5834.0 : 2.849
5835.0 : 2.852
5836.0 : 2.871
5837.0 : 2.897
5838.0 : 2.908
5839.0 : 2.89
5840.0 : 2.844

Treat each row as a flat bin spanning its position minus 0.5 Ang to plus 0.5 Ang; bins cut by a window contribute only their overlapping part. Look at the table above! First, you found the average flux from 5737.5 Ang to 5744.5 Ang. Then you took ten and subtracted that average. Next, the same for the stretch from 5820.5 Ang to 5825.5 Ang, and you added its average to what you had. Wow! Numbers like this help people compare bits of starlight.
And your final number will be 9.99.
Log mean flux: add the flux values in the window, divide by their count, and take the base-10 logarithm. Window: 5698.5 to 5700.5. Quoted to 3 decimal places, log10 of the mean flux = 0.445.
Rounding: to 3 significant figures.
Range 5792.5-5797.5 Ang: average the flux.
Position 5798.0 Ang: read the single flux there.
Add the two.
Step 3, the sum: 5.73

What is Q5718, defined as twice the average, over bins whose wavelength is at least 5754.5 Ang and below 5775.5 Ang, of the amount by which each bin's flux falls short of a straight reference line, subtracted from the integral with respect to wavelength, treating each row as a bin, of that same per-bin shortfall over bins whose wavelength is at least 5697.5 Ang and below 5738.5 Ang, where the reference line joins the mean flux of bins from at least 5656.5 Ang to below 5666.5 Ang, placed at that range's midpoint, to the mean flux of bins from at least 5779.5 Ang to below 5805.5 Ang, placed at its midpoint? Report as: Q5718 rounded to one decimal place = 1.6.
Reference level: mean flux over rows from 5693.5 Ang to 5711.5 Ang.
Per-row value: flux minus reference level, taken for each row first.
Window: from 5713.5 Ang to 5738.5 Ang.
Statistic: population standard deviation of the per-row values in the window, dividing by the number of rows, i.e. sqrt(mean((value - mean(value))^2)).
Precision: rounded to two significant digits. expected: 0.089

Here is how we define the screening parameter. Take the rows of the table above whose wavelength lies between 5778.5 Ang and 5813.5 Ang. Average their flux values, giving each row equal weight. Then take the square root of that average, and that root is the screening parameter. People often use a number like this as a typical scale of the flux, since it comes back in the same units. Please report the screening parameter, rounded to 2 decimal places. 1.68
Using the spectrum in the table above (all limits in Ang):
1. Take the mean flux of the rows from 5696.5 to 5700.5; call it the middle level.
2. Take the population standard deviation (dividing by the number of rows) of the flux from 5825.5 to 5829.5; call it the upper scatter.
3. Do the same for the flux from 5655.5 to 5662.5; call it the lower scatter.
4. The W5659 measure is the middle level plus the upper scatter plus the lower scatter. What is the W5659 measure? 2.91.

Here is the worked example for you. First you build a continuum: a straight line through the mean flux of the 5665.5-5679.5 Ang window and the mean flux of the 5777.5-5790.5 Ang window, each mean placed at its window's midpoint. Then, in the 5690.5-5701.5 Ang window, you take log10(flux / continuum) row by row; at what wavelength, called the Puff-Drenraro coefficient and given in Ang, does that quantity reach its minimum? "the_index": 5701.0 Ang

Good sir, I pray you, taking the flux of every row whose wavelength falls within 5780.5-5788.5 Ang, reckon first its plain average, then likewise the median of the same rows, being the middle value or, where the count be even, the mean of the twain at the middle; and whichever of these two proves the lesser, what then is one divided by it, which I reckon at 0.359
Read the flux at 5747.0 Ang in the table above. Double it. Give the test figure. 5.59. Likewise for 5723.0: 5.83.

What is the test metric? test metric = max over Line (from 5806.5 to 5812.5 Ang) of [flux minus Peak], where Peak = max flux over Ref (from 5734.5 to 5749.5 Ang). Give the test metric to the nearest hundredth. -0.13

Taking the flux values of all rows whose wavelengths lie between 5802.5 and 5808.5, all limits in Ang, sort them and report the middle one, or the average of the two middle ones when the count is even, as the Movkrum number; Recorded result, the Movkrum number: 2.86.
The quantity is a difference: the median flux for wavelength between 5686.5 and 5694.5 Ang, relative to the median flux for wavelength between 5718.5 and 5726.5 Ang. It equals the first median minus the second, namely -0.14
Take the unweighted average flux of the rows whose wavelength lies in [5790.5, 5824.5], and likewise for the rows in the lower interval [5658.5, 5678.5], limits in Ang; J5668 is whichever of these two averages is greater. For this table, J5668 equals 2.87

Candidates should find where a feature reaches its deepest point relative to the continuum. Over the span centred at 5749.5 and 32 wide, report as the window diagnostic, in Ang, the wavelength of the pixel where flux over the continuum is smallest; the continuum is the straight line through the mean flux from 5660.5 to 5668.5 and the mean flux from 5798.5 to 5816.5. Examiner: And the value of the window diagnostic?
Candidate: 5751.0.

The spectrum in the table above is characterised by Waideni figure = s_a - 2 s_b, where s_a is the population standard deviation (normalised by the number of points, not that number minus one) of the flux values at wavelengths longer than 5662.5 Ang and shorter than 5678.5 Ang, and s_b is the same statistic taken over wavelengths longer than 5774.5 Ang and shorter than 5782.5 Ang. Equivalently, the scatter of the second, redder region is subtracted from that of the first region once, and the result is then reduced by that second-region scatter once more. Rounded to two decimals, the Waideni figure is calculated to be 0.02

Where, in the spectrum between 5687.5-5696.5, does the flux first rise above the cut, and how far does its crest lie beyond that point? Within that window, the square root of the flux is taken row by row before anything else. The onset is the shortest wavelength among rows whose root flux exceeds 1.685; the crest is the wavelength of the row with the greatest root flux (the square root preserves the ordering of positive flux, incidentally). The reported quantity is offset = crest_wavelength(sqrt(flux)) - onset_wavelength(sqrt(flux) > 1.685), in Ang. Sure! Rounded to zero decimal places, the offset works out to 2 Ang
